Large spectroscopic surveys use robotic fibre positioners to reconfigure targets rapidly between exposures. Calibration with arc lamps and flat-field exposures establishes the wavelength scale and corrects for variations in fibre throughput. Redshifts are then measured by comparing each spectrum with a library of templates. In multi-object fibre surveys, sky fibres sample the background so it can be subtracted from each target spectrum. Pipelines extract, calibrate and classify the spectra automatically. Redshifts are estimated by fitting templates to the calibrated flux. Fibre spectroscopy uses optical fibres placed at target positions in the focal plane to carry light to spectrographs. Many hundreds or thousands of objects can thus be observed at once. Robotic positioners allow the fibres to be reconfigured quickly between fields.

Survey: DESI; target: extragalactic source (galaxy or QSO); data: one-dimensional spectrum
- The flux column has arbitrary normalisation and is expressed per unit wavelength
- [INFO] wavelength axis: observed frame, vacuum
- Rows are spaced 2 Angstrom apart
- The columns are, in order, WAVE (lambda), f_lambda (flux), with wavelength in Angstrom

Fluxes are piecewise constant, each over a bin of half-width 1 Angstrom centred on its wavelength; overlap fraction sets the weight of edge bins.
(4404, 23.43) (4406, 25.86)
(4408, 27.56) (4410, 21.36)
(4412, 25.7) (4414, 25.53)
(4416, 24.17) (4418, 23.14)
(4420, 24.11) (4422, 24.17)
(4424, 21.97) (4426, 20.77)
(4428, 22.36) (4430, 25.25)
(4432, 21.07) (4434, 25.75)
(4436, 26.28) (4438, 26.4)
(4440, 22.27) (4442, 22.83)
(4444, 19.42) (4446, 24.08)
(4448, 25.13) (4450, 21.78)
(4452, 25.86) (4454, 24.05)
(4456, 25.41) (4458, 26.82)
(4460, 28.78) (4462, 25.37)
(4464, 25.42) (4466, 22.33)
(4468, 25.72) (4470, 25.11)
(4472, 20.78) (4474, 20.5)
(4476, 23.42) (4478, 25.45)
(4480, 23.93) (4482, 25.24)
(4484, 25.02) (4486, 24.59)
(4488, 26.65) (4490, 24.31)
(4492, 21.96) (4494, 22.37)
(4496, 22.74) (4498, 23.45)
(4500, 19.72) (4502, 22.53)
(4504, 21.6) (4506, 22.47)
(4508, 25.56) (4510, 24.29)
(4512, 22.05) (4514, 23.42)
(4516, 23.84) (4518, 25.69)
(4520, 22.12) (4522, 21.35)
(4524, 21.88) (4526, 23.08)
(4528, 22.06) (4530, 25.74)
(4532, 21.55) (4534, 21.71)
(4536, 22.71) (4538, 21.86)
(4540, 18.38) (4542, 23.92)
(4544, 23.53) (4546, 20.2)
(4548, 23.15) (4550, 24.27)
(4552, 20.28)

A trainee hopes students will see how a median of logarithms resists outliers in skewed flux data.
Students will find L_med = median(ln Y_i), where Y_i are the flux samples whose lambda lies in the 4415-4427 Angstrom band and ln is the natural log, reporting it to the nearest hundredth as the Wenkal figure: 3.16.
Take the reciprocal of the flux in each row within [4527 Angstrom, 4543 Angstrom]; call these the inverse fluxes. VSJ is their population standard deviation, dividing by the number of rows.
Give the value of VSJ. 0.0042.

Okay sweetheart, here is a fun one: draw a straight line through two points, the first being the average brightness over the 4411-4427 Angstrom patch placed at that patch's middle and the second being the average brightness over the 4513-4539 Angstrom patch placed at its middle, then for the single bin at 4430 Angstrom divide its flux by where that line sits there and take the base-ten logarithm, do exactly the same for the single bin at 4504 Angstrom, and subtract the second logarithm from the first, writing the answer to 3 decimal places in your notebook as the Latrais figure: 0.057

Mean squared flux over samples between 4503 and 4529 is 532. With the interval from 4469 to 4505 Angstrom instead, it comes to 546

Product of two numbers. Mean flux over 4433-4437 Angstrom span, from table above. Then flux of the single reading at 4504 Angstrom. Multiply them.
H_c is 562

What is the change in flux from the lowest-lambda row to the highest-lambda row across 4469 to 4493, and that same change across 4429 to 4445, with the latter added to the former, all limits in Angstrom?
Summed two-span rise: -9.0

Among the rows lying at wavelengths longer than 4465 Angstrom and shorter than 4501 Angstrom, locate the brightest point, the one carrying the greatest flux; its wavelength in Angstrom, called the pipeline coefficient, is 4488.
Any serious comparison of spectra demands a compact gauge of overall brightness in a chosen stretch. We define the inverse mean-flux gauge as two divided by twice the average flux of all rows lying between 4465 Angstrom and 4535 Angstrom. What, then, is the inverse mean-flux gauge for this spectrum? 0.0430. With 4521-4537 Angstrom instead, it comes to 0.0444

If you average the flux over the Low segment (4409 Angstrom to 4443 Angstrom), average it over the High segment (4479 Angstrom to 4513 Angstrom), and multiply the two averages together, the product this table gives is 556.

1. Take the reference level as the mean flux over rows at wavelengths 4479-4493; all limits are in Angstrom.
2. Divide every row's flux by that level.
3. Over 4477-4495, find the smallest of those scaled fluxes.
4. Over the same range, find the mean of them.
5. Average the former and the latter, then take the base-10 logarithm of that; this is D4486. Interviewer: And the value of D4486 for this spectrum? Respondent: -0.025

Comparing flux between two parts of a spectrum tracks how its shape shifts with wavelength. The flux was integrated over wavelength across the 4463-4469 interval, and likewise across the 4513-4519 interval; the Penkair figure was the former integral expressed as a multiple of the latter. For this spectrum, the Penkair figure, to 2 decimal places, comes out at 1.01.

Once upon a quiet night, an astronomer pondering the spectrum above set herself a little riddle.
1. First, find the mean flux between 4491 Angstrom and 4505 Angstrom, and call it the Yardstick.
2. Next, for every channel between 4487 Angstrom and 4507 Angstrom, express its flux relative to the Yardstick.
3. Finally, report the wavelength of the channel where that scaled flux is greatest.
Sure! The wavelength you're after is 4488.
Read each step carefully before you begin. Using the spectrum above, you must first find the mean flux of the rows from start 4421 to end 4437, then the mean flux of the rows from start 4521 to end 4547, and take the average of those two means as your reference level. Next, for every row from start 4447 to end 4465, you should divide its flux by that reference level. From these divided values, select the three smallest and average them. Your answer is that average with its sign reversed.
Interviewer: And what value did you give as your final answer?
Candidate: -1.04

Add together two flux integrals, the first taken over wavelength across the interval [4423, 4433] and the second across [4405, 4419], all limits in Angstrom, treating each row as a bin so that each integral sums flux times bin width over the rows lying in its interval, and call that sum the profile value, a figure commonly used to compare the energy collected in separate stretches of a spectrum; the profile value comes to 569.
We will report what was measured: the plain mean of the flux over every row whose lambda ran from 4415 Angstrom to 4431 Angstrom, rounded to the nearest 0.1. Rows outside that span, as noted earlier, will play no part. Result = 23.2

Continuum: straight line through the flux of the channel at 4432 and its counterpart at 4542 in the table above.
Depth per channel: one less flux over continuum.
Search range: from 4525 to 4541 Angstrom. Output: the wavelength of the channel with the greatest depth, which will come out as 4540 Angstrom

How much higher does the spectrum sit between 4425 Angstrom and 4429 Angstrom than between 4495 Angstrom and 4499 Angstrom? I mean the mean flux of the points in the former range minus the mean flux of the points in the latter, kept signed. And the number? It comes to -1.5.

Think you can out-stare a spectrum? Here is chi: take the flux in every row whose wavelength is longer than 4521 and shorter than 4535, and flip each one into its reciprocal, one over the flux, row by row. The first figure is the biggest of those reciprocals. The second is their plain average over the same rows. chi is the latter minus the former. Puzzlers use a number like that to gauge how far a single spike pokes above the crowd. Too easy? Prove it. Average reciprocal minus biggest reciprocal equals -0.002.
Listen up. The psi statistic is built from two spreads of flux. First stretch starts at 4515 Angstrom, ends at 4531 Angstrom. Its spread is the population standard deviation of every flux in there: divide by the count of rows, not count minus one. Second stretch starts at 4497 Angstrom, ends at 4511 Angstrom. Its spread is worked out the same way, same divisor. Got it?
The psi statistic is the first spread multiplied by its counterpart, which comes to 2.8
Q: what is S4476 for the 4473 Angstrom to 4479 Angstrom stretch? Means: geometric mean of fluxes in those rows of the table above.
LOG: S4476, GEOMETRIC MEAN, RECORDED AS 23.0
